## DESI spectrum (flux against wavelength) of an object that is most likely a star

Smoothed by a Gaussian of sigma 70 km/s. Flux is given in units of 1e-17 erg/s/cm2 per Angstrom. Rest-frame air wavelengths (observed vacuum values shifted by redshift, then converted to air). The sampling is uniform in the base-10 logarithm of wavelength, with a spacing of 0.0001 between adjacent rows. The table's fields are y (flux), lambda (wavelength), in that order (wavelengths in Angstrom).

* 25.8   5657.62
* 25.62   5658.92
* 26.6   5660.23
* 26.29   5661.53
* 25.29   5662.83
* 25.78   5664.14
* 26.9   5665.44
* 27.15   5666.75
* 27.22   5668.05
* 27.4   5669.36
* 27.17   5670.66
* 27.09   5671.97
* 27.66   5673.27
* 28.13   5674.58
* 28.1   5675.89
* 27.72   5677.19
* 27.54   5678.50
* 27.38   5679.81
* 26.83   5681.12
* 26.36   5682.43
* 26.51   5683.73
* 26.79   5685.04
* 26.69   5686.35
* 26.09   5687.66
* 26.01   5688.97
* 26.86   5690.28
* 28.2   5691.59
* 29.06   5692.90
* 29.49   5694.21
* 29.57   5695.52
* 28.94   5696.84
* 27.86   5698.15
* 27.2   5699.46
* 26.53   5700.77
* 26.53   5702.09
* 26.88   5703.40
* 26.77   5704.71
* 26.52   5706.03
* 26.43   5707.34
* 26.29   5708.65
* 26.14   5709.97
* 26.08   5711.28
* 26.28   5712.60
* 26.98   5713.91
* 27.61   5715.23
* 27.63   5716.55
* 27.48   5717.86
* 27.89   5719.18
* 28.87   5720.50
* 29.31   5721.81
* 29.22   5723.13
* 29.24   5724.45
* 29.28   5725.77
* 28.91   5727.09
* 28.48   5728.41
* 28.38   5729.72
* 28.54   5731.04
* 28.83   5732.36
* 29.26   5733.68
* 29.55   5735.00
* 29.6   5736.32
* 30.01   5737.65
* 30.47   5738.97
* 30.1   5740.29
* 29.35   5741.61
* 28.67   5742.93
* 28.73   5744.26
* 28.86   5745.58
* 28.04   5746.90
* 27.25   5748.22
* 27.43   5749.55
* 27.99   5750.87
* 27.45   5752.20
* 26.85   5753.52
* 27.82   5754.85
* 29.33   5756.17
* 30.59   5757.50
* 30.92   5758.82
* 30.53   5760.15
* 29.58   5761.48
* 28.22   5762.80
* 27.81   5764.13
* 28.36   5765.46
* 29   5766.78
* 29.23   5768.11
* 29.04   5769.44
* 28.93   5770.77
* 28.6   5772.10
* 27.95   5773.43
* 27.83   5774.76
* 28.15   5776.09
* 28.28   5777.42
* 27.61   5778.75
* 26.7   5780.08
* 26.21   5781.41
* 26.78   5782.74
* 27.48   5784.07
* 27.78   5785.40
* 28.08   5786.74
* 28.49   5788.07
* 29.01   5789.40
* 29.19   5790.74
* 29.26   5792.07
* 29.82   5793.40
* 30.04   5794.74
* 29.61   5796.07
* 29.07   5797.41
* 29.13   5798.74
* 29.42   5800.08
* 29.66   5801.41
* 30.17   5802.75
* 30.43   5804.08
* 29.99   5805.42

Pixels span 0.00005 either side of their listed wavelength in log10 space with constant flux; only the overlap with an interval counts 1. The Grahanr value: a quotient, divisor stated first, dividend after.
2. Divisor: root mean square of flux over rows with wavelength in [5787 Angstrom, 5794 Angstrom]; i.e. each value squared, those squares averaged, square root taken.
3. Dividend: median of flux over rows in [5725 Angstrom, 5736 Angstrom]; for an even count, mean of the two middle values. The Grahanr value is 0.99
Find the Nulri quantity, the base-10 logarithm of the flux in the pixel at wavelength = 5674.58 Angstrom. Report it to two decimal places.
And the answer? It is 1.45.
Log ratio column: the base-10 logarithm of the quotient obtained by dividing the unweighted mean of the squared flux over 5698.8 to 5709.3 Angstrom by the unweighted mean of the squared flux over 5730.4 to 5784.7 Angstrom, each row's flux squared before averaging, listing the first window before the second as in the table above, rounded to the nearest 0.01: -0.06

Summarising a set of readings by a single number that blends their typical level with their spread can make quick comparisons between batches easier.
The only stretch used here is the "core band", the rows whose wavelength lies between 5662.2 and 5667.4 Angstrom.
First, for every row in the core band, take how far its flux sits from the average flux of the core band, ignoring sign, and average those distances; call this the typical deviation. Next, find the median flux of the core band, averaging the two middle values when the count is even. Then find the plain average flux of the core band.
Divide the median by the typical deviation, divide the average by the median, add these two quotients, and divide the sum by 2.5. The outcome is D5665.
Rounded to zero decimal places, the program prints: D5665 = 15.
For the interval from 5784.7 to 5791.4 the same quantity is 25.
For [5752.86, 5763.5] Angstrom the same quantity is 10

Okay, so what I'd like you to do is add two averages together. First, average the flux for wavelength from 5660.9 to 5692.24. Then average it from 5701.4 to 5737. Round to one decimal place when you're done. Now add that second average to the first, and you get 54.9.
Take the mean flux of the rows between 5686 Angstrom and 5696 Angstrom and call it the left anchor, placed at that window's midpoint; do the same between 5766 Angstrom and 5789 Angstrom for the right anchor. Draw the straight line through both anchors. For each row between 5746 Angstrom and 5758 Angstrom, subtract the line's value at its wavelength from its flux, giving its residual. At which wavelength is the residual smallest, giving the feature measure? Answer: 5753.52 Angstrom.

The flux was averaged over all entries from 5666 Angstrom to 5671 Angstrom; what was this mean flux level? 27.2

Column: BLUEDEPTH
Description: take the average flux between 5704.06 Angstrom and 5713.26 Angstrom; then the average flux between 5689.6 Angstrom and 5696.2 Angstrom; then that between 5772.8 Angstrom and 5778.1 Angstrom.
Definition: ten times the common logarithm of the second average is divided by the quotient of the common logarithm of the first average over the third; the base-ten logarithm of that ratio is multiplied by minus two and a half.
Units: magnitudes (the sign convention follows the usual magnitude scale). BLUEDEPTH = -6.15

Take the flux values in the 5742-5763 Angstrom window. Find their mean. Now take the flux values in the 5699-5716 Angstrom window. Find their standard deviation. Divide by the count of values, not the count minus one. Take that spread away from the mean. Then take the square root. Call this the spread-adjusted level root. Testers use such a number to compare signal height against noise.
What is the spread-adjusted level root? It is 5.31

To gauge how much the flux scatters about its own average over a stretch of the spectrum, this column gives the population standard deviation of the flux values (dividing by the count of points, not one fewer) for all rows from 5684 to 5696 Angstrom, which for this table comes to 1.4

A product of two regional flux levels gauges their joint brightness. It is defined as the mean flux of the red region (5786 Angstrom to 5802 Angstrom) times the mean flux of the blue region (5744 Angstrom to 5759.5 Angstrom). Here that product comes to 831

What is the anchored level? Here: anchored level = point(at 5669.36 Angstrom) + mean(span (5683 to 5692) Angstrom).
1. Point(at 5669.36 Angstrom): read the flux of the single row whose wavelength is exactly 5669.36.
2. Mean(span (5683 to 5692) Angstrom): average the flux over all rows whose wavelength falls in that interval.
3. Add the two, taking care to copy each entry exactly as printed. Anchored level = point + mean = 54.1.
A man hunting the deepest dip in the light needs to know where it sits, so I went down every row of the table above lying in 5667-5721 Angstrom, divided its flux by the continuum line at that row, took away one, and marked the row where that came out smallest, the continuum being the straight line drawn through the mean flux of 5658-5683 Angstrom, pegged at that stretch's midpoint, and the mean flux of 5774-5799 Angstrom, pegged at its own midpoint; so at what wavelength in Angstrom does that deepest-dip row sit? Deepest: 5711.28 Angstrom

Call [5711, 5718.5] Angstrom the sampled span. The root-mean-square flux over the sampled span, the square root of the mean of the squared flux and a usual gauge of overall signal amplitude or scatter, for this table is 27.0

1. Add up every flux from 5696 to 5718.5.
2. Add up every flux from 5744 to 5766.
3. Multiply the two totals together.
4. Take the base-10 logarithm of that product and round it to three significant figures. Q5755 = 5.35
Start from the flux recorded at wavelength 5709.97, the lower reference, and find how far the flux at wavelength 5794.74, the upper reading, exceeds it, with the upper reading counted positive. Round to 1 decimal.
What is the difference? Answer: 3.9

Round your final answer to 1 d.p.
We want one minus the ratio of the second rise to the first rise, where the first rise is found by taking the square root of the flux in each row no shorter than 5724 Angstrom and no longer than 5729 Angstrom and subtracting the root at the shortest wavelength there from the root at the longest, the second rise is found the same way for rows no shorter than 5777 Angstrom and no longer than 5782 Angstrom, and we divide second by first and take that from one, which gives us -1.8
